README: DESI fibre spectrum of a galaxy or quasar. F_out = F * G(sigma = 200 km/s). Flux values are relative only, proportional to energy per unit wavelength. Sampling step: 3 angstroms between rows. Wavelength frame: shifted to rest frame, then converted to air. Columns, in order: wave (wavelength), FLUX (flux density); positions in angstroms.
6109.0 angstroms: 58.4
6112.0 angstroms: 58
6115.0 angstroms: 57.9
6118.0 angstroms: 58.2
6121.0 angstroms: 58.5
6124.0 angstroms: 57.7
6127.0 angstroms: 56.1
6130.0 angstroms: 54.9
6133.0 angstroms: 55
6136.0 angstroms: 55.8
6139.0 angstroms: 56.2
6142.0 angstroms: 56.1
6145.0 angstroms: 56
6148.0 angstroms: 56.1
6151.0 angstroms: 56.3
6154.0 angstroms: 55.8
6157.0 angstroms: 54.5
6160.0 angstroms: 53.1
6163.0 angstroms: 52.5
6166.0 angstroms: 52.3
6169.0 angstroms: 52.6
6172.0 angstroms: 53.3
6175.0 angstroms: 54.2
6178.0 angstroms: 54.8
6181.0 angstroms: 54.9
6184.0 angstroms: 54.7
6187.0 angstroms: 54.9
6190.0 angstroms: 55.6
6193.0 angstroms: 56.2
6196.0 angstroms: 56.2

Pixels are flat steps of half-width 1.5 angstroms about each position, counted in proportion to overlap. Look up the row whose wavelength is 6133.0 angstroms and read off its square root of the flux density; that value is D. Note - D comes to 7.42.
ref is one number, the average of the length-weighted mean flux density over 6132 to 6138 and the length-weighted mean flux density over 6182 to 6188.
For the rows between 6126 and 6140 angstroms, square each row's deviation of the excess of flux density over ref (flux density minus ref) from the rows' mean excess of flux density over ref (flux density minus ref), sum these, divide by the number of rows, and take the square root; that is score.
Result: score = 0.55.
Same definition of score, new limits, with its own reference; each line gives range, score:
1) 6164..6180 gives 0.94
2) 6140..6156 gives 0.16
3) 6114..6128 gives 0.84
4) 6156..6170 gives 0.79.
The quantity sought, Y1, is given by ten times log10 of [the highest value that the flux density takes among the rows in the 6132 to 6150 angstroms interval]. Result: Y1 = 17.5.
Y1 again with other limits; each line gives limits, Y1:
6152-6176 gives 17.5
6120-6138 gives 17.7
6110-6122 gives 17.7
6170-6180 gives 17.4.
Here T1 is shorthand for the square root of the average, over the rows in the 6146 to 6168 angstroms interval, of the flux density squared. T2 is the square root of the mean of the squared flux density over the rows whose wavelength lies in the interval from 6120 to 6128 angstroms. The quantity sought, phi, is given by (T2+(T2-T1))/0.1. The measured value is 605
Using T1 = 54.4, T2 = 57.4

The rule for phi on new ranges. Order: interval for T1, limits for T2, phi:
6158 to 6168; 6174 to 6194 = 575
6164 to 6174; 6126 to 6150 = 588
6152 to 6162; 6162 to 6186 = 529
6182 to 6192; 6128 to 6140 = 559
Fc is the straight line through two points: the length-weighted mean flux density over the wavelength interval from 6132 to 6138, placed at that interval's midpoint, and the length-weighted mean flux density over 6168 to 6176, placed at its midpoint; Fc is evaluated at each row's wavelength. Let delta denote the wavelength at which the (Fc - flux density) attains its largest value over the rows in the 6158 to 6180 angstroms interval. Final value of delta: 6166.0 angstroms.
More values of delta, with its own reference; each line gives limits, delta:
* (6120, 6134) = 6130.0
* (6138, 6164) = 6163.0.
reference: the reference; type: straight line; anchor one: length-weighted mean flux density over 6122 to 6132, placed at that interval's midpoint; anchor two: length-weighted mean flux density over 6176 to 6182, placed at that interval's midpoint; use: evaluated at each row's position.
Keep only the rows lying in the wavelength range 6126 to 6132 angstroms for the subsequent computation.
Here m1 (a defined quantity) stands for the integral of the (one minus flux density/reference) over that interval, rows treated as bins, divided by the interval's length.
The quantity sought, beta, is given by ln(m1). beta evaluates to -4.23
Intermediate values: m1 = 0.0146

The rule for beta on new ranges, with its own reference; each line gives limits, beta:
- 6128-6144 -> -4.95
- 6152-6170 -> -3.46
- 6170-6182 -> -4.40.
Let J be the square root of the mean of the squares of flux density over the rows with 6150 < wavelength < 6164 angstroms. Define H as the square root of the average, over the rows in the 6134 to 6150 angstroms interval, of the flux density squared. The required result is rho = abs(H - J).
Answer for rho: 1.6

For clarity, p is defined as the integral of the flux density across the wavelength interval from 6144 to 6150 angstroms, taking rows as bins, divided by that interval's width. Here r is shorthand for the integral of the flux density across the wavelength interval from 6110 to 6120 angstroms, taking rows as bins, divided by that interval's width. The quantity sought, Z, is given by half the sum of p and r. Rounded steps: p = 56.1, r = 58.1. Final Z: 57.1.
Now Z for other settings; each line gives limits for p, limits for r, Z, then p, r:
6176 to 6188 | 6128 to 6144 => 55.2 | 54.8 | 55.6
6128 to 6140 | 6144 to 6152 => 55.8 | 55.5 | 56.1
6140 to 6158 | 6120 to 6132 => 56.3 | 55.8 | 56.7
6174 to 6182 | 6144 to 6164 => 54.8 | 54.6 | 54.9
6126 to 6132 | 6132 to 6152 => 55.7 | 55.4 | 55.9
